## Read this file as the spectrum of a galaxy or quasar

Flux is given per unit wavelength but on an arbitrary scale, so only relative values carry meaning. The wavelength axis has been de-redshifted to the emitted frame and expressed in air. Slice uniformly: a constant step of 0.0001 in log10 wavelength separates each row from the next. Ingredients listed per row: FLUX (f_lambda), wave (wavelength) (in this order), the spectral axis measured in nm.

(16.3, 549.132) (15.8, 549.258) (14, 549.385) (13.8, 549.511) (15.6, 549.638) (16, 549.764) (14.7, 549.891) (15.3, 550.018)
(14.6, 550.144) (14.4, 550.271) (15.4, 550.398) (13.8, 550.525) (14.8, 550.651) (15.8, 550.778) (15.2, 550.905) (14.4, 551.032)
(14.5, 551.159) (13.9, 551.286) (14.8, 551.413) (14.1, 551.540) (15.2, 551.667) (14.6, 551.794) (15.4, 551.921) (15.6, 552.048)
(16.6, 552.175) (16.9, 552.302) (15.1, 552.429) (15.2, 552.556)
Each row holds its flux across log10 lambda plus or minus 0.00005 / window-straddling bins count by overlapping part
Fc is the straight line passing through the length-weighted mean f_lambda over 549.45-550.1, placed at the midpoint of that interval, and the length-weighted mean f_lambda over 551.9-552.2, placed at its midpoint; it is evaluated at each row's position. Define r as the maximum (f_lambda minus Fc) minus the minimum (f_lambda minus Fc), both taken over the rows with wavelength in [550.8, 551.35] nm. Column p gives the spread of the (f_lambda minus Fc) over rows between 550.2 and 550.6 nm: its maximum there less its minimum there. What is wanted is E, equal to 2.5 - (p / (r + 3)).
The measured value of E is 2.13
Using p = 1.6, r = 1.4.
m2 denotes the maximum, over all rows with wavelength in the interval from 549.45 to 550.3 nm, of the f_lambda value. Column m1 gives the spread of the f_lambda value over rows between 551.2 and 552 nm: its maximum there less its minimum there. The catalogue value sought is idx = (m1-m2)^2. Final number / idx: 210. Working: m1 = 1.50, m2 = 16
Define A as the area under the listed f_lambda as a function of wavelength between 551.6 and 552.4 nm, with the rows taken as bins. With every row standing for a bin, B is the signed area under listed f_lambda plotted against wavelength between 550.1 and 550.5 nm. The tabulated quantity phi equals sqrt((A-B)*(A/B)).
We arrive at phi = 3.8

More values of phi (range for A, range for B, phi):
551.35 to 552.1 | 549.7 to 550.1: 3.0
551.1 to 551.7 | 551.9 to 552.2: 2.7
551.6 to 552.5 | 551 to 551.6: 3.0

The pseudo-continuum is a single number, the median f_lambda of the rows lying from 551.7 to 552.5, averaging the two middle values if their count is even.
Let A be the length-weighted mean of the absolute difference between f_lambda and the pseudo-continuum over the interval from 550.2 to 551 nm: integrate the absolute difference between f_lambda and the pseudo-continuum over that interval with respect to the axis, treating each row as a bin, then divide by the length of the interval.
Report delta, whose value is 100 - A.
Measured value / 99.3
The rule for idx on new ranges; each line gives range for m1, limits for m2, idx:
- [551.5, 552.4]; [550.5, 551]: 169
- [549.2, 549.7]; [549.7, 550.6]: 196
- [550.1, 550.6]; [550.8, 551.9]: 185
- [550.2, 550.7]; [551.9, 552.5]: 234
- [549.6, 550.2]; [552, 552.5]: 240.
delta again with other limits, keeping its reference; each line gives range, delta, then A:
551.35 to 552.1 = 99.4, 0.59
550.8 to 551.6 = 99.0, 0.98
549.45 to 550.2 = 99.3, 0.69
